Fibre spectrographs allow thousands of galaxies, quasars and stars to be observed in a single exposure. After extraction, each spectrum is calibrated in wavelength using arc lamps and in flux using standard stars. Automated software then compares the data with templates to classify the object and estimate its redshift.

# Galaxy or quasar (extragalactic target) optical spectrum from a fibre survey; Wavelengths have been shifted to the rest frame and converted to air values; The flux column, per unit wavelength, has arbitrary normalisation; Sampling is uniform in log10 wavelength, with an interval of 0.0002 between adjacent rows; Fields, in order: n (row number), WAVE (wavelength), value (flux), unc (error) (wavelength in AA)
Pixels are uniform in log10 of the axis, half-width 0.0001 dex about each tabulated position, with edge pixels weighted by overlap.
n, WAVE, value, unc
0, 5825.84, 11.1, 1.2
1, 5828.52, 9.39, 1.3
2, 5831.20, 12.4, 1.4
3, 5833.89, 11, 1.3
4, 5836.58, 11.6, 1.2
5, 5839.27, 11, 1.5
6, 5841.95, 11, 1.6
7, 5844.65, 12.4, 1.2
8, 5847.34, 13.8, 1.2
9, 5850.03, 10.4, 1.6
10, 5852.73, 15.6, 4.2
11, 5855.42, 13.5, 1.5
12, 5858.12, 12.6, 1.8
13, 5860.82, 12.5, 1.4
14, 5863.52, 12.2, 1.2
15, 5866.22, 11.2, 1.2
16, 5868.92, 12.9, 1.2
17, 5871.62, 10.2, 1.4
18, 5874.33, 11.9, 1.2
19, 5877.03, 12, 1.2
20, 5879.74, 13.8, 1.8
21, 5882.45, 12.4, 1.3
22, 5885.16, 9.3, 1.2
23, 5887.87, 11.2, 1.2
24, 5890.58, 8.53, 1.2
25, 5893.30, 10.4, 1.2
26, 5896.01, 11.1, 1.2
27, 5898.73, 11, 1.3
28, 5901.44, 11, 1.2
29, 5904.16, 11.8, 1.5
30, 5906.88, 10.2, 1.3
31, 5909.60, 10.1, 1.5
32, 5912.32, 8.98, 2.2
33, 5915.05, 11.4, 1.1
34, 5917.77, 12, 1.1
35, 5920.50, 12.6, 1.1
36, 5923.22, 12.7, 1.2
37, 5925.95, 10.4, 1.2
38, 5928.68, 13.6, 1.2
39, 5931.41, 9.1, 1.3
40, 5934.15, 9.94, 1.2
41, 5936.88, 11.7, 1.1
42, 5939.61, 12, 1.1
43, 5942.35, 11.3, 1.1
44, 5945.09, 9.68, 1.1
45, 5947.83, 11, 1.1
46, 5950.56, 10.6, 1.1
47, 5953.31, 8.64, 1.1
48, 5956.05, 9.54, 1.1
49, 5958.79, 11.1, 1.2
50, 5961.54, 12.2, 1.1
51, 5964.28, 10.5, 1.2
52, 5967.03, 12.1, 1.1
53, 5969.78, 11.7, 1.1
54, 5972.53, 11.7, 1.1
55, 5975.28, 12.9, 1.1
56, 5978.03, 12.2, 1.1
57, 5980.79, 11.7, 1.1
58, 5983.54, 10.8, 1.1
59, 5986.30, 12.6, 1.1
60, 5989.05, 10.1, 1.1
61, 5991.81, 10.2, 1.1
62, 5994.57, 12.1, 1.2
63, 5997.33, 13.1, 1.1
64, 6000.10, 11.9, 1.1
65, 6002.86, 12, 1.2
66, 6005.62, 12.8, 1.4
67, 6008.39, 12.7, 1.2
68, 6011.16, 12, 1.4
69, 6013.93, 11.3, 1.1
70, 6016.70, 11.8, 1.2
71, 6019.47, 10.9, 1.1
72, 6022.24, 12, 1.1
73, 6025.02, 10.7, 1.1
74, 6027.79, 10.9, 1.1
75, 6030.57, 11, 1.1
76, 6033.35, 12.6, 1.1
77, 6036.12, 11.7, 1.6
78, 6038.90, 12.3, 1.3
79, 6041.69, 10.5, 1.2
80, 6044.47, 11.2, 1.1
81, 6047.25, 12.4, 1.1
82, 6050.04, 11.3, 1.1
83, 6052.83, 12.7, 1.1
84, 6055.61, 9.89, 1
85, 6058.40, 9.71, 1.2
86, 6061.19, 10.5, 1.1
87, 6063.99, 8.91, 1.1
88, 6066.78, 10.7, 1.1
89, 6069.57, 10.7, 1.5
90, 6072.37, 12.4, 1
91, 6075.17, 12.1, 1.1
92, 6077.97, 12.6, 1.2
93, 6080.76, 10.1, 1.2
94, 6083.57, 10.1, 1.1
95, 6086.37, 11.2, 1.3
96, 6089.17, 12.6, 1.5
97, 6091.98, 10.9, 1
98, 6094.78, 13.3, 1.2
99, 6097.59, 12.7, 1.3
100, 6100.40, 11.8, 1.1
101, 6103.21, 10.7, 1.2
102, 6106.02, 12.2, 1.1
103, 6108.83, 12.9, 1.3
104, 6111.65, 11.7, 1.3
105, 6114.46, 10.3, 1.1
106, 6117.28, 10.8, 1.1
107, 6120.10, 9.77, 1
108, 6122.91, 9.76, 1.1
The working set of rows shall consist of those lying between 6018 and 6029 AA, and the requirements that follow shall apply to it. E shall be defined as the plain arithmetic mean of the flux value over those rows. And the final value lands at 11.1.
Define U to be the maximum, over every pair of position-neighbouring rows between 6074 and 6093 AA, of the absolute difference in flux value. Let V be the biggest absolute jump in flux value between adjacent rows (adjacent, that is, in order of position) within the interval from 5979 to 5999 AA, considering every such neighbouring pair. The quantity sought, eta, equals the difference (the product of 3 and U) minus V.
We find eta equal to 5.0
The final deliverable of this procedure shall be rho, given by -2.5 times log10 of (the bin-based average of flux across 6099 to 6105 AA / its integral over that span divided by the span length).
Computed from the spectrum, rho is -2.63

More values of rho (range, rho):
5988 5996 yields -2.59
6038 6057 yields -2.65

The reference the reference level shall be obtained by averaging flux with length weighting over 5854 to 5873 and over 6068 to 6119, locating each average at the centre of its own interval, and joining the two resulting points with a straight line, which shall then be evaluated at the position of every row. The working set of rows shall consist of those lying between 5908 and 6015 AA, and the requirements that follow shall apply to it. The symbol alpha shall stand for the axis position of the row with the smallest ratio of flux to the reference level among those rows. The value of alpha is 5953.31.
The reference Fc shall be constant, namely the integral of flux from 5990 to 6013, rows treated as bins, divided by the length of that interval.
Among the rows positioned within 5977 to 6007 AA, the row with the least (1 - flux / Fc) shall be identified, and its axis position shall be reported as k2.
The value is 5997.33 AA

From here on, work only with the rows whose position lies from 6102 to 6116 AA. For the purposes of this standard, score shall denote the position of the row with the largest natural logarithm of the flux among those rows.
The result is 6108.83 AA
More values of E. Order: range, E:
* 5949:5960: 10.0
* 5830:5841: 11.5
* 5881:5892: 10.4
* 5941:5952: 10.6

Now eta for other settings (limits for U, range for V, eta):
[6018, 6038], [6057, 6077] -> 3.0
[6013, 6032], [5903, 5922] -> 1.5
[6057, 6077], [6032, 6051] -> 3.6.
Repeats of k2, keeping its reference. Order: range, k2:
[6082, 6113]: 6094.78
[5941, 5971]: 5961.54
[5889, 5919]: 5917.77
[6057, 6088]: 6077.97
